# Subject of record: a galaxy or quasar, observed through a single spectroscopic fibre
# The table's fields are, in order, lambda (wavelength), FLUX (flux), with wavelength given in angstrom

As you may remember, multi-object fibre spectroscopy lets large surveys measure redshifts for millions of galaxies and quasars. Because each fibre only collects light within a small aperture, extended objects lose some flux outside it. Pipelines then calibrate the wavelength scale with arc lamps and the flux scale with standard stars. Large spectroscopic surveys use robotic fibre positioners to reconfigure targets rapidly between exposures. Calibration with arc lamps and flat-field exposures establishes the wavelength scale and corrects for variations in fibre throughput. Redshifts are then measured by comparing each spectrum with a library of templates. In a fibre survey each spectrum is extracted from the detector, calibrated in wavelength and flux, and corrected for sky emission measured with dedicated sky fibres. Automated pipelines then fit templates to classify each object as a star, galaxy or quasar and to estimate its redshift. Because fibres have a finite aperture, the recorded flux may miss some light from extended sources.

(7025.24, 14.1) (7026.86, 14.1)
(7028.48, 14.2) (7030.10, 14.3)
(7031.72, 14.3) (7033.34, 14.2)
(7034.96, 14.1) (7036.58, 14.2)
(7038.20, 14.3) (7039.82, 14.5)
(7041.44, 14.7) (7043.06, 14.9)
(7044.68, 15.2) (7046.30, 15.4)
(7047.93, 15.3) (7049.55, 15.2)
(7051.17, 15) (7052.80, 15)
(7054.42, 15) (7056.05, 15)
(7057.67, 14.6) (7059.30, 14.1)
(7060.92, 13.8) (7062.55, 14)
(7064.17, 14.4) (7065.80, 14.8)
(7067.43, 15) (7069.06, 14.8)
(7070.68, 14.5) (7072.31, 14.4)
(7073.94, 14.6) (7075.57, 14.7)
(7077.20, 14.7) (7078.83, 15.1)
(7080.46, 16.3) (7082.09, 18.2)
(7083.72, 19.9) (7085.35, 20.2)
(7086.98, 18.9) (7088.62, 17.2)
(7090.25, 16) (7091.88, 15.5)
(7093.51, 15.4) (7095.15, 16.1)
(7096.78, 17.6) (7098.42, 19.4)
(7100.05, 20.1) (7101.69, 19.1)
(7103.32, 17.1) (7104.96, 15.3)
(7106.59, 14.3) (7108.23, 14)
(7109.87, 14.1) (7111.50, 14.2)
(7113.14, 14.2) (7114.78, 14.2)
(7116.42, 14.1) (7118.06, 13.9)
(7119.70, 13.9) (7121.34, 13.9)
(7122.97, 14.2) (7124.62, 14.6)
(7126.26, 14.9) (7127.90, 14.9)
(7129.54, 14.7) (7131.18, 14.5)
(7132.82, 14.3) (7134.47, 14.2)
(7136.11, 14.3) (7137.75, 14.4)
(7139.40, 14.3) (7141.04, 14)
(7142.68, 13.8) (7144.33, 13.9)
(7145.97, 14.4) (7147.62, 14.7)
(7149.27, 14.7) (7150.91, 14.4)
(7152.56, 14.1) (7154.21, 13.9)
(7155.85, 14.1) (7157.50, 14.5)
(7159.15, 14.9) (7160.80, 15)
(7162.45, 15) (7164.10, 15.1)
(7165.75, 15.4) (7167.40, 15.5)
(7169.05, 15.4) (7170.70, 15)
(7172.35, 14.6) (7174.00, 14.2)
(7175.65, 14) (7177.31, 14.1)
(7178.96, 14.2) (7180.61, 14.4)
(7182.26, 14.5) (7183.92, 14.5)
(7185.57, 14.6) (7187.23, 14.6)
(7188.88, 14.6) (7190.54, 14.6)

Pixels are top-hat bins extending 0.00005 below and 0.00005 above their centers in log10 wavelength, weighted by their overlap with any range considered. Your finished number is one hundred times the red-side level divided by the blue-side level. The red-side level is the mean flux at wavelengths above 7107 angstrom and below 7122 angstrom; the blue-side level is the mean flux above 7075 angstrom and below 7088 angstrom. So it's 81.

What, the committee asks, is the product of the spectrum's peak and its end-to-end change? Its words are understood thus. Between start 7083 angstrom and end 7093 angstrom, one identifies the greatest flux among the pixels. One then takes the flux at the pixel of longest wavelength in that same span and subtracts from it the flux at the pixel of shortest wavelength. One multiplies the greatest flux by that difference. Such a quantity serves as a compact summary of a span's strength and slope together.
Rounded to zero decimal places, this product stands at -89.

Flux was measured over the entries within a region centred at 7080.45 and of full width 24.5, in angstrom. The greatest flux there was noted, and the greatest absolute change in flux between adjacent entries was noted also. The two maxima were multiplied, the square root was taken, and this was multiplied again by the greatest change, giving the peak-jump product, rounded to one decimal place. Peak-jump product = 11.8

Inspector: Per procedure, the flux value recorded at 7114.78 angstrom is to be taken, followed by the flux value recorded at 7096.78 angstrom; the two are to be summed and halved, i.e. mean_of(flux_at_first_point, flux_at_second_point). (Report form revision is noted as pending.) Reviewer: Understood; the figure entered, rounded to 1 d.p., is 15.9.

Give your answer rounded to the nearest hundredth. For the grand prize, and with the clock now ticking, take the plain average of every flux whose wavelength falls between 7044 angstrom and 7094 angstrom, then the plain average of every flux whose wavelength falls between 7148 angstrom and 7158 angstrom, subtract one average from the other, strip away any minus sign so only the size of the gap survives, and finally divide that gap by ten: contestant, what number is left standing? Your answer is 0.13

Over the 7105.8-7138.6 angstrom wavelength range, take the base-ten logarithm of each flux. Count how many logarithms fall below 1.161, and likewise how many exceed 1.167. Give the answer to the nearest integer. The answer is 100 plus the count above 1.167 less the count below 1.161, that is 88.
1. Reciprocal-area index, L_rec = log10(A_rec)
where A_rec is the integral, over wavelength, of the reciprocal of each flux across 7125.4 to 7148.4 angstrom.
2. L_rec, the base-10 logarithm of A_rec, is 0.204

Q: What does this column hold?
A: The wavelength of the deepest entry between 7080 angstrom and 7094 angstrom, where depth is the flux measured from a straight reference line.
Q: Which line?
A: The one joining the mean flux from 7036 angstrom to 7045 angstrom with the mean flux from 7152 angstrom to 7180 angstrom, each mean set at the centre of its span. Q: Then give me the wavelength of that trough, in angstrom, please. 7093.51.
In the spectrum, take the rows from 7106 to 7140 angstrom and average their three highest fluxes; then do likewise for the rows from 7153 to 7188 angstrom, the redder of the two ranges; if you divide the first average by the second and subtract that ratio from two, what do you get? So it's 1.04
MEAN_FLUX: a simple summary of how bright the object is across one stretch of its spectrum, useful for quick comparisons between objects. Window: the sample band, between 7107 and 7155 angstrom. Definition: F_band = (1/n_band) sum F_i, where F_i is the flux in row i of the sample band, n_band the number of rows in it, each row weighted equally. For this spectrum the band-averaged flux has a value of 14.3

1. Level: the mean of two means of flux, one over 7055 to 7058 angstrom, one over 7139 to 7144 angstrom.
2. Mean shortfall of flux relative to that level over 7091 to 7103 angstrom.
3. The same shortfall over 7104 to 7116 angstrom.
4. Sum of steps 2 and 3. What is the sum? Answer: -3.1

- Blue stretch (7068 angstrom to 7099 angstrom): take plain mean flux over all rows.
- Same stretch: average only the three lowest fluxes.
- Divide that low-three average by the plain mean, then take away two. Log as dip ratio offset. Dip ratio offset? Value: -1.12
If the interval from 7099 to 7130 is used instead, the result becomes -1.08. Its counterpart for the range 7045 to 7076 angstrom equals -1.05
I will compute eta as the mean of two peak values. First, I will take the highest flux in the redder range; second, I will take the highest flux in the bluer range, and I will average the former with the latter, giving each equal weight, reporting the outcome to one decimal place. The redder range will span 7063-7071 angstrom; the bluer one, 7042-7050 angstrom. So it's 15.2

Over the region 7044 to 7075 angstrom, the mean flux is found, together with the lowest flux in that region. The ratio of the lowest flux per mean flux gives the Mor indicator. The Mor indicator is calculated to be 0.94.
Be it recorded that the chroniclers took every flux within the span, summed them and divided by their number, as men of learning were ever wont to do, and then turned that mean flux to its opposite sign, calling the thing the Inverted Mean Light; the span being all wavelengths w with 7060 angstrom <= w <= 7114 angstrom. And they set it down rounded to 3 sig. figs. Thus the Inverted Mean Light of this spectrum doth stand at -16.0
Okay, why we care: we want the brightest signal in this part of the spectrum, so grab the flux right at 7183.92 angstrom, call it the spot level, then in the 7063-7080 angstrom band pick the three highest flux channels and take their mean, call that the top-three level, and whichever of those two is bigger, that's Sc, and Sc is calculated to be 15.0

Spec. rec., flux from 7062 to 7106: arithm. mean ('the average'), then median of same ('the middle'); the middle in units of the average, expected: 0.944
